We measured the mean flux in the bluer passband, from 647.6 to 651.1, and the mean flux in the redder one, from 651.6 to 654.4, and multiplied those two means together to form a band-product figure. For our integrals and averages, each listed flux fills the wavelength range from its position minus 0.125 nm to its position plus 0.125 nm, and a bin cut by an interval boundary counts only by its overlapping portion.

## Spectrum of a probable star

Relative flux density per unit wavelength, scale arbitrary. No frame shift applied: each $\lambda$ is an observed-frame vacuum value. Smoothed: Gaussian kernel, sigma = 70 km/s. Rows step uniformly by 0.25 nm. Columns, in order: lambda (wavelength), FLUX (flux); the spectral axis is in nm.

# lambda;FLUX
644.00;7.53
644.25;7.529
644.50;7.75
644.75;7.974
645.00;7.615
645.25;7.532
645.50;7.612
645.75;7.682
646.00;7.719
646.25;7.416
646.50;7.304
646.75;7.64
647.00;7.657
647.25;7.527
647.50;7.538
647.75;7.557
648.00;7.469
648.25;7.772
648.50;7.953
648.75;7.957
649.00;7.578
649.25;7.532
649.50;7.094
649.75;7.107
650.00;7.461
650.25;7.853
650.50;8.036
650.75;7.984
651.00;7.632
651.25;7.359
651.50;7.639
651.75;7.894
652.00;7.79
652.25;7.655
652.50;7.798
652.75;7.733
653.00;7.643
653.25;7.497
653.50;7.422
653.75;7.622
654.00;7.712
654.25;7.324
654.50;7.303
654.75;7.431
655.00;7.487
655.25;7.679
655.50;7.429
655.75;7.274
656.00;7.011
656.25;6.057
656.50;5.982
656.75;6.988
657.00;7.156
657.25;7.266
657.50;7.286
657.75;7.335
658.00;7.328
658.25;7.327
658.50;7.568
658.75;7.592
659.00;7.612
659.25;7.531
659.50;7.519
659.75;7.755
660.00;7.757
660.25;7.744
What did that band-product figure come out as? 58.4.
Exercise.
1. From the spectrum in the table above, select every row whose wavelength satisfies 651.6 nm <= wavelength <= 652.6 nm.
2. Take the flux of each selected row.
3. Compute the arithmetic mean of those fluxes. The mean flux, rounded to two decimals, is 7.78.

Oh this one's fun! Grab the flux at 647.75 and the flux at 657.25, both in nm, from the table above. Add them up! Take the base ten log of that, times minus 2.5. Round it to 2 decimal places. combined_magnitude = -2.93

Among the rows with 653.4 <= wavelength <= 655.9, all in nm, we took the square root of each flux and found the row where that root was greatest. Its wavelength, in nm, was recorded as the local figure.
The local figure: 654.00 nm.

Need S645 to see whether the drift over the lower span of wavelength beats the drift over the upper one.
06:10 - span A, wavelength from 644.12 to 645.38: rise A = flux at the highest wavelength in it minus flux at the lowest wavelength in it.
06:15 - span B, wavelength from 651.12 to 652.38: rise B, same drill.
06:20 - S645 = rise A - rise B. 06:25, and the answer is -0.3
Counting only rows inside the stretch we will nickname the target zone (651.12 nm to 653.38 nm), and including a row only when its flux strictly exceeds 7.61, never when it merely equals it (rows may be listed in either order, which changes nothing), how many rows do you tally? 7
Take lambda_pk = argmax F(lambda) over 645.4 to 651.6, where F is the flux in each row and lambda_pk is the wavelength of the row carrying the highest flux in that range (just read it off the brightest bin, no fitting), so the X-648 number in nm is 650.50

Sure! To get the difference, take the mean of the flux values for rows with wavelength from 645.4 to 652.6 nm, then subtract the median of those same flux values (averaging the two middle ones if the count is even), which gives -0.01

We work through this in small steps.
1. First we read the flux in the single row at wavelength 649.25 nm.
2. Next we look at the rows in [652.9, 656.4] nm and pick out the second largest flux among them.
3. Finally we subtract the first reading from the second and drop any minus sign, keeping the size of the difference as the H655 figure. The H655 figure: 0.15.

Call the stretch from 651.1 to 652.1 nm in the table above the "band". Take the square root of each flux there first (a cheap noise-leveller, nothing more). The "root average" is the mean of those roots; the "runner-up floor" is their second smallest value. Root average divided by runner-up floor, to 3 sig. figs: 1.00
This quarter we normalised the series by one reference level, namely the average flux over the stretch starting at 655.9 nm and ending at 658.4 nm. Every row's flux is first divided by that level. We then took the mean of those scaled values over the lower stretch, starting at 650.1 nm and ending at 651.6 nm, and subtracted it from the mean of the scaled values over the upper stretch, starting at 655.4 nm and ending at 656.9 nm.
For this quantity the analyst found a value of -0.14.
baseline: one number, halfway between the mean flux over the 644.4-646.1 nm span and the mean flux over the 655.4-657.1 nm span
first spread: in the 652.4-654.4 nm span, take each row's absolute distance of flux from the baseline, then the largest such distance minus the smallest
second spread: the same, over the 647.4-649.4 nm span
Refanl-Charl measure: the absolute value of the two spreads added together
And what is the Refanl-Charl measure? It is 0.96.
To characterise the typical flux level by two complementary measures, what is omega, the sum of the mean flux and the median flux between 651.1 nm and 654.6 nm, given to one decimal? 15.2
